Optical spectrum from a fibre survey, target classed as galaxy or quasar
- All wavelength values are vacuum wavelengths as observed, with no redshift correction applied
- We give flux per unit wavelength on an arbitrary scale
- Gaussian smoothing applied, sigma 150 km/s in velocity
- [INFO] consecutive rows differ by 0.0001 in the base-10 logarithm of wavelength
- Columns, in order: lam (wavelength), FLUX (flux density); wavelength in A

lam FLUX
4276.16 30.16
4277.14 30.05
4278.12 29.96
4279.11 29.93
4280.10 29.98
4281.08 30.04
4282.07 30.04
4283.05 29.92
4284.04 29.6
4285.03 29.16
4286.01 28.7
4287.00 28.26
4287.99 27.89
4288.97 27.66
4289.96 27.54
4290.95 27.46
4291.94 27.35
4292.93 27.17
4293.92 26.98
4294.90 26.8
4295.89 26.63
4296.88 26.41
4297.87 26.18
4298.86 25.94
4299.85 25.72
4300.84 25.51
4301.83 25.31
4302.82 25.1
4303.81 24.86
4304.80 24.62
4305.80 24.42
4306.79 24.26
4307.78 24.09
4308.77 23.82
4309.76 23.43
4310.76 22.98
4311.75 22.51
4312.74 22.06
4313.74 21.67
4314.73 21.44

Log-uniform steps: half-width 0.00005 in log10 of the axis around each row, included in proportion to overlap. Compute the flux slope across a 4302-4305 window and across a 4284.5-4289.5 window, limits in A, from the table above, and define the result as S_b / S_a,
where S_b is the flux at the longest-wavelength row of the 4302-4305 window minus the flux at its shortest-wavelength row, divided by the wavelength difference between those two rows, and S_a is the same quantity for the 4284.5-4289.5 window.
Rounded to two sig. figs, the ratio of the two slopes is 0.64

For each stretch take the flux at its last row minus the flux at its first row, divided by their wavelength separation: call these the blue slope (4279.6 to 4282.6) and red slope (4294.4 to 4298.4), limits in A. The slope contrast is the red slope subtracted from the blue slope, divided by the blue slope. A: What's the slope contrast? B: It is 7.9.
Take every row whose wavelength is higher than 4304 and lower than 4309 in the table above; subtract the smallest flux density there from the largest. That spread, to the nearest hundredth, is 0.80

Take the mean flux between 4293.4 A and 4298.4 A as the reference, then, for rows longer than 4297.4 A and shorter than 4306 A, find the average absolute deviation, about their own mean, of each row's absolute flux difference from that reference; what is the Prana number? 0.5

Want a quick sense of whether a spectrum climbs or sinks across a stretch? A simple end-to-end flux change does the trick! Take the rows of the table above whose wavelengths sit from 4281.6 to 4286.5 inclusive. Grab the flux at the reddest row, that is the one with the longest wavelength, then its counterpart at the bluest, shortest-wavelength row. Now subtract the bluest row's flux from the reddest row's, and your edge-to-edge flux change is -1.3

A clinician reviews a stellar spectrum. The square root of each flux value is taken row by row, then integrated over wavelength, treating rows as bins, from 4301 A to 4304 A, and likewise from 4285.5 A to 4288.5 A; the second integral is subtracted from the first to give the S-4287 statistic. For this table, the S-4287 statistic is -0.9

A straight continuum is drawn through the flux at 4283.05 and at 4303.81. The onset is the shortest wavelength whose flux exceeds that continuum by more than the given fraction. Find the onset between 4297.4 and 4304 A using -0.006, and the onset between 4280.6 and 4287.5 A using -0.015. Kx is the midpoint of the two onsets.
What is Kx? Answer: 4289.5 A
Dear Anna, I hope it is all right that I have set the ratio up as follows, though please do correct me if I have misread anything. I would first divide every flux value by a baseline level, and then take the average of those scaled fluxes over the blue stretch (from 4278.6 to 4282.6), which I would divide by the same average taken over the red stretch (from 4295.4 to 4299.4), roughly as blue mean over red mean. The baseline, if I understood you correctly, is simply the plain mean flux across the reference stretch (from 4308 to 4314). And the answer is 1.14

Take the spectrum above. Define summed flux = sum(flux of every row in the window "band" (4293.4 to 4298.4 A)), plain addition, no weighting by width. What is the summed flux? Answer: 133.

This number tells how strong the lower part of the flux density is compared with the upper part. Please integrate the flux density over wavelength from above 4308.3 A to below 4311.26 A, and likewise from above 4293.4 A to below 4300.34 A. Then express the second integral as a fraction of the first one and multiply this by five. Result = 13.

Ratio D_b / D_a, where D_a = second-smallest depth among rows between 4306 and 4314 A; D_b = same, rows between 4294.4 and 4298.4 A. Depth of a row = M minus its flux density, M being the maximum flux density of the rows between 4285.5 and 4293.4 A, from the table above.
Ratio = 0.4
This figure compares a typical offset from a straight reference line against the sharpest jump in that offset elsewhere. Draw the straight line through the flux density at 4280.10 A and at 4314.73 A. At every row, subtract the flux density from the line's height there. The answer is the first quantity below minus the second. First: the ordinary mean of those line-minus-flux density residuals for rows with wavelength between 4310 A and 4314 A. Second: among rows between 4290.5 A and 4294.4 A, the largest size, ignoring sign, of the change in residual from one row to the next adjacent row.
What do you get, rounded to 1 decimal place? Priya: -0.4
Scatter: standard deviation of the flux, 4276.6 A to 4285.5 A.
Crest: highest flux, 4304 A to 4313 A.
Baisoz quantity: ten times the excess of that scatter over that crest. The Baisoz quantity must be -243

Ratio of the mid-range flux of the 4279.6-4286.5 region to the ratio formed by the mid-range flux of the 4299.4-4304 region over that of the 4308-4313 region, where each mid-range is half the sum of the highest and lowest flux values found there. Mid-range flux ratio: 26.6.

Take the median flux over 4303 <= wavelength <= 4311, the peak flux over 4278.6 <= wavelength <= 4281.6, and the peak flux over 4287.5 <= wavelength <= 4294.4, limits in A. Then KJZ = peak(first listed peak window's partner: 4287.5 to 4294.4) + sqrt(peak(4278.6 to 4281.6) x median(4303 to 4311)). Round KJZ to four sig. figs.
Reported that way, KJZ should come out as 54.84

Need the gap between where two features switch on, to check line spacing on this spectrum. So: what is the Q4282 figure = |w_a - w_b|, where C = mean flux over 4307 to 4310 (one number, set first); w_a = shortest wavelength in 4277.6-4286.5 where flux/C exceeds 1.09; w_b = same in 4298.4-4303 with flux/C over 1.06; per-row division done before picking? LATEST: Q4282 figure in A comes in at 20.7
